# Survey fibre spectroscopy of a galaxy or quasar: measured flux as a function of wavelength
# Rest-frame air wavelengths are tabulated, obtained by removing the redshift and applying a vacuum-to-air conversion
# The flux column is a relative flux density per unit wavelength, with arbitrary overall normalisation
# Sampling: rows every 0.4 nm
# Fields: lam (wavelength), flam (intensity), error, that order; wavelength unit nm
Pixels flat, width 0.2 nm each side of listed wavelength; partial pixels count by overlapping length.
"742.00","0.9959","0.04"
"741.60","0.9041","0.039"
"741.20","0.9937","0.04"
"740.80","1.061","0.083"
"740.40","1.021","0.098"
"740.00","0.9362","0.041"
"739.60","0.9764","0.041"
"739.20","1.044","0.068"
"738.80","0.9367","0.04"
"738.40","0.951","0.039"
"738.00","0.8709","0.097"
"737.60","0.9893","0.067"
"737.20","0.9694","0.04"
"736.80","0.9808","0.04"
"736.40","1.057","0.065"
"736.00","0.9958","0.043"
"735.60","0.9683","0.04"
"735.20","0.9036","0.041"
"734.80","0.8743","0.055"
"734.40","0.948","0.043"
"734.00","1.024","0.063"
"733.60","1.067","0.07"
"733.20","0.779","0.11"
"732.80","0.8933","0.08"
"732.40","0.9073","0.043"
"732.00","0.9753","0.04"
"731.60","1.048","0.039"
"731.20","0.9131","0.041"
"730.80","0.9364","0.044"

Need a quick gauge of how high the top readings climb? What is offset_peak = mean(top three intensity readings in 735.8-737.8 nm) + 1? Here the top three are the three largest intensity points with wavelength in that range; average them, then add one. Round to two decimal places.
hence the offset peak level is 2.01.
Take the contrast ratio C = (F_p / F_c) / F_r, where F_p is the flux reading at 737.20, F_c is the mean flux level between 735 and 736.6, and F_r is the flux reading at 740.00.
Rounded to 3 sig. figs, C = 1.06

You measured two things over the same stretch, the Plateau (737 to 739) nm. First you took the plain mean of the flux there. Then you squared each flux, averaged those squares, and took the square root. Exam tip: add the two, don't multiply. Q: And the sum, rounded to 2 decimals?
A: 1.89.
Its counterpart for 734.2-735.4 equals 1.82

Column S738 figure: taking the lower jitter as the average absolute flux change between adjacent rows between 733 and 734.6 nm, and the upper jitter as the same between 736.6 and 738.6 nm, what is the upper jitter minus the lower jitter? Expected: -0.078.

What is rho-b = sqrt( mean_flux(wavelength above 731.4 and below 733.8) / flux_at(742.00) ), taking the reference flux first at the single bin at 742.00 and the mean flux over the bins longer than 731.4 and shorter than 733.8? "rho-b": 0.97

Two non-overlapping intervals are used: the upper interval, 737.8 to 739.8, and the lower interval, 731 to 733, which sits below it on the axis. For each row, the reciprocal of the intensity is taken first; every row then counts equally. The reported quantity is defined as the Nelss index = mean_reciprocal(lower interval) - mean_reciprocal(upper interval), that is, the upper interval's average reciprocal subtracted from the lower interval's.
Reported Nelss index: 0.01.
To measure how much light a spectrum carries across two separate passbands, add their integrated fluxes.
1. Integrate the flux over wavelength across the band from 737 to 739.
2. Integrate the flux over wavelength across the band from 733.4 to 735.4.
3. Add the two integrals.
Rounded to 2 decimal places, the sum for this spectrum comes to 3.81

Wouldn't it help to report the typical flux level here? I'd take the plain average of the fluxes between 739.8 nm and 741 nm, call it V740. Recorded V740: 1.01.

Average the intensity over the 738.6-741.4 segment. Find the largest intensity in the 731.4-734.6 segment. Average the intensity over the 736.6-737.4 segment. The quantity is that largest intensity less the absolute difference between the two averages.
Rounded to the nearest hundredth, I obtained 1.05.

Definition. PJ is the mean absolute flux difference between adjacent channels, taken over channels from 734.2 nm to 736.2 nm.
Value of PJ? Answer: 0.049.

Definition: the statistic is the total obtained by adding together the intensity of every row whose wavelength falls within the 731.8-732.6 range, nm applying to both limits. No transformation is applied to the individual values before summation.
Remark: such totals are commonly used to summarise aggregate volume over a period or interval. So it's 1.88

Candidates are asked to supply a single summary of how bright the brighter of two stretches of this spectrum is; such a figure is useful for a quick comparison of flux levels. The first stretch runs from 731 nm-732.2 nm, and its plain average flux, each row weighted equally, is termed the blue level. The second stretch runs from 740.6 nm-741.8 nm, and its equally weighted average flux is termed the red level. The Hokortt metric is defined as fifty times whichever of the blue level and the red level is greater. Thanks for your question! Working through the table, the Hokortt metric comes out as 49.3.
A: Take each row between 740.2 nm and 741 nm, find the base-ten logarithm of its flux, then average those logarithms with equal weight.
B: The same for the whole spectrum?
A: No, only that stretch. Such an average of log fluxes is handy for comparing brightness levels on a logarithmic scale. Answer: 0.02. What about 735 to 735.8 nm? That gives -0.03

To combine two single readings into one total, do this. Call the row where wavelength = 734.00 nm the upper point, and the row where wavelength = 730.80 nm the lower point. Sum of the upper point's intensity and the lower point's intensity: 1.96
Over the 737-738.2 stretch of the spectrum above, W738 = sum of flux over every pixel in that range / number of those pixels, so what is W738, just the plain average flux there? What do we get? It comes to 0.94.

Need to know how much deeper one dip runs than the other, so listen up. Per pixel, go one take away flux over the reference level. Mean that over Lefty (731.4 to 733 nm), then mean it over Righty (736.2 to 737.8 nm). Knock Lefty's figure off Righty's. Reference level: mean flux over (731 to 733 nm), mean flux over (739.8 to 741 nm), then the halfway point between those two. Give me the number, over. -0.04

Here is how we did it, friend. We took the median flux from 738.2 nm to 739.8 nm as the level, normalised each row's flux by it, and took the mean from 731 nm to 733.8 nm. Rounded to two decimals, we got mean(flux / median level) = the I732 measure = 0.98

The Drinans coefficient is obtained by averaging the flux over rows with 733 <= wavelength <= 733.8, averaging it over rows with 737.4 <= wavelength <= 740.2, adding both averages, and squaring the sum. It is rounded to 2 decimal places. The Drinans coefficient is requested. 3.54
